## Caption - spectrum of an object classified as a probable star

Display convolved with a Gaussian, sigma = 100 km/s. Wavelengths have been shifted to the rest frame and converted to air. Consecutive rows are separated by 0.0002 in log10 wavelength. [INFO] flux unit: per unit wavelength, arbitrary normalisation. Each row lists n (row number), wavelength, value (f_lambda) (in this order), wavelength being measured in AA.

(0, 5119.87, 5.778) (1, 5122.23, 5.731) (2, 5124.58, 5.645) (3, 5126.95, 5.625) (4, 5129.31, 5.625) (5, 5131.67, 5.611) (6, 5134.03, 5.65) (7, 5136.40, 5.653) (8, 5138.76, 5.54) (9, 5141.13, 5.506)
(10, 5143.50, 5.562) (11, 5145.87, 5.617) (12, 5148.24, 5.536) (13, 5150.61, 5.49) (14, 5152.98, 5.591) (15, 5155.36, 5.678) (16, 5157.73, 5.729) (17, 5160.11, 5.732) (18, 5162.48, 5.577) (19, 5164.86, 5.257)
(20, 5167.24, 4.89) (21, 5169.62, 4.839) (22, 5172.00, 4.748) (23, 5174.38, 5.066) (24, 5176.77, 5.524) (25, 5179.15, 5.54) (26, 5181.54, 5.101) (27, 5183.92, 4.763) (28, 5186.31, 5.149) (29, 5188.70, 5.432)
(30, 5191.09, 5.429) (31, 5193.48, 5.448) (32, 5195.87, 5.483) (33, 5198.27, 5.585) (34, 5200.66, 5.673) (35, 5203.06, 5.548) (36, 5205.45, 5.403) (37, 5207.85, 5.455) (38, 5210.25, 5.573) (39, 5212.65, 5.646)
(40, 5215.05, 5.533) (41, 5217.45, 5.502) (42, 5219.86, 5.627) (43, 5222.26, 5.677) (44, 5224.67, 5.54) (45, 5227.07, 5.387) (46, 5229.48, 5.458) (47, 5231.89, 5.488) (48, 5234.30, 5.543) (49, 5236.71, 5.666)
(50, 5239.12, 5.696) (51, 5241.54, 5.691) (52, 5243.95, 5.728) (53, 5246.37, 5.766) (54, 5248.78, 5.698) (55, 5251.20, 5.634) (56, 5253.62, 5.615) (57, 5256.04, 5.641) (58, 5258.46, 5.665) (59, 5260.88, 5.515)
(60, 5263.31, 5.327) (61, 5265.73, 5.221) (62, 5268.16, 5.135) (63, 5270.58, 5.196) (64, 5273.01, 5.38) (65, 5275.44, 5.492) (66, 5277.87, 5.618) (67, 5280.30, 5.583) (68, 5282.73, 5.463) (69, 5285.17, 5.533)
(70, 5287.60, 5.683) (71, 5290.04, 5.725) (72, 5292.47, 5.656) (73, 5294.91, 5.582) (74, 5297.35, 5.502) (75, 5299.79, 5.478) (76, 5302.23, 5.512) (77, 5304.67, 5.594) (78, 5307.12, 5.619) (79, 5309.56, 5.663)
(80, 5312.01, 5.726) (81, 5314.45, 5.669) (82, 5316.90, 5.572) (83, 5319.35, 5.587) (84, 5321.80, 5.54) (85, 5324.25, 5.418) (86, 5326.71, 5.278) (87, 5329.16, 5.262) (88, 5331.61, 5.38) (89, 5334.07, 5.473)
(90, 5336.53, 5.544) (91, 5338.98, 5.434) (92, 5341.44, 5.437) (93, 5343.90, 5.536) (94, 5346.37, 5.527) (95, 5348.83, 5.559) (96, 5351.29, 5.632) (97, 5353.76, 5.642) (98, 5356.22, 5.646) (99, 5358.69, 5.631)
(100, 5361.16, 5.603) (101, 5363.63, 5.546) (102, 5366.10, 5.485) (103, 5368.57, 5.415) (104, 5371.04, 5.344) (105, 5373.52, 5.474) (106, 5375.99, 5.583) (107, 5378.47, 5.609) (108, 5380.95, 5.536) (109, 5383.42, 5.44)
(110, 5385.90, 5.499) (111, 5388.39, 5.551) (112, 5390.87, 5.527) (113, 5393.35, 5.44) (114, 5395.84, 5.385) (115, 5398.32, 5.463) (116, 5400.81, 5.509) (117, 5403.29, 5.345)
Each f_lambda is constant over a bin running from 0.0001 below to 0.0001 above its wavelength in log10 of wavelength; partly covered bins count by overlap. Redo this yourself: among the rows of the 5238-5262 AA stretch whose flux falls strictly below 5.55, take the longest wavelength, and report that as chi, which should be 5260.88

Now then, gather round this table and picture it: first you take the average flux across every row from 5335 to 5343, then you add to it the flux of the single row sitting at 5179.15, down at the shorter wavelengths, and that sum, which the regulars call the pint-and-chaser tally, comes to 11.0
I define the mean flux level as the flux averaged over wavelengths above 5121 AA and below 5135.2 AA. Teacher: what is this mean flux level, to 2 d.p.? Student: 5.65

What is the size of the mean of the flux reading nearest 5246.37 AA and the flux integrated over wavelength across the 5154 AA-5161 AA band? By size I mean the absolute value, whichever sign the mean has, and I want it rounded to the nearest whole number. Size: 23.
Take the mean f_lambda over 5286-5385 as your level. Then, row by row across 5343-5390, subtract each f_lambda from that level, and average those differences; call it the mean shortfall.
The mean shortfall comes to 0.00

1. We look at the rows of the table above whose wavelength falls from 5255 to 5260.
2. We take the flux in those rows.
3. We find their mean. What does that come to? 5.65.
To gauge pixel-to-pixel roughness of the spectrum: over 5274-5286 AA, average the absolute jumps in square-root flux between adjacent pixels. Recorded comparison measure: 0.019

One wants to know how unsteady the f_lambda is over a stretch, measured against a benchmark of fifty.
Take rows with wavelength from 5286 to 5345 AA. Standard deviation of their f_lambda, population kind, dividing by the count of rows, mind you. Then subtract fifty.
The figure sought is -49.9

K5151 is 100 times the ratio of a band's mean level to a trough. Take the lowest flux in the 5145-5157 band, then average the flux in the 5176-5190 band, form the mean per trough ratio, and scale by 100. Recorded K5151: 96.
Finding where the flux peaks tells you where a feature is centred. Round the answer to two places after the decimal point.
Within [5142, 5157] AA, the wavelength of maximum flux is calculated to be 5155.36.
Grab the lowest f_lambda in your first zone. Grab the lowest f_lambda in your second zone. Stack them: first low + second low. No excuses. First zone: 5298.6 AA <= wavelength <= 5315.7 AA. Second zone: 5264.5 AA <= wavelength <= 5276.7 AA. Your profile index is 10.6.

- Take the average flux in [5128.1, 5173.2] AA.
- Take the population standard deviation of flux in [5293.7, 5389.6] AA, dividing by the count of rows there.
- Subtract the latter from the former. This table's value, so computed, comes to 5.36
